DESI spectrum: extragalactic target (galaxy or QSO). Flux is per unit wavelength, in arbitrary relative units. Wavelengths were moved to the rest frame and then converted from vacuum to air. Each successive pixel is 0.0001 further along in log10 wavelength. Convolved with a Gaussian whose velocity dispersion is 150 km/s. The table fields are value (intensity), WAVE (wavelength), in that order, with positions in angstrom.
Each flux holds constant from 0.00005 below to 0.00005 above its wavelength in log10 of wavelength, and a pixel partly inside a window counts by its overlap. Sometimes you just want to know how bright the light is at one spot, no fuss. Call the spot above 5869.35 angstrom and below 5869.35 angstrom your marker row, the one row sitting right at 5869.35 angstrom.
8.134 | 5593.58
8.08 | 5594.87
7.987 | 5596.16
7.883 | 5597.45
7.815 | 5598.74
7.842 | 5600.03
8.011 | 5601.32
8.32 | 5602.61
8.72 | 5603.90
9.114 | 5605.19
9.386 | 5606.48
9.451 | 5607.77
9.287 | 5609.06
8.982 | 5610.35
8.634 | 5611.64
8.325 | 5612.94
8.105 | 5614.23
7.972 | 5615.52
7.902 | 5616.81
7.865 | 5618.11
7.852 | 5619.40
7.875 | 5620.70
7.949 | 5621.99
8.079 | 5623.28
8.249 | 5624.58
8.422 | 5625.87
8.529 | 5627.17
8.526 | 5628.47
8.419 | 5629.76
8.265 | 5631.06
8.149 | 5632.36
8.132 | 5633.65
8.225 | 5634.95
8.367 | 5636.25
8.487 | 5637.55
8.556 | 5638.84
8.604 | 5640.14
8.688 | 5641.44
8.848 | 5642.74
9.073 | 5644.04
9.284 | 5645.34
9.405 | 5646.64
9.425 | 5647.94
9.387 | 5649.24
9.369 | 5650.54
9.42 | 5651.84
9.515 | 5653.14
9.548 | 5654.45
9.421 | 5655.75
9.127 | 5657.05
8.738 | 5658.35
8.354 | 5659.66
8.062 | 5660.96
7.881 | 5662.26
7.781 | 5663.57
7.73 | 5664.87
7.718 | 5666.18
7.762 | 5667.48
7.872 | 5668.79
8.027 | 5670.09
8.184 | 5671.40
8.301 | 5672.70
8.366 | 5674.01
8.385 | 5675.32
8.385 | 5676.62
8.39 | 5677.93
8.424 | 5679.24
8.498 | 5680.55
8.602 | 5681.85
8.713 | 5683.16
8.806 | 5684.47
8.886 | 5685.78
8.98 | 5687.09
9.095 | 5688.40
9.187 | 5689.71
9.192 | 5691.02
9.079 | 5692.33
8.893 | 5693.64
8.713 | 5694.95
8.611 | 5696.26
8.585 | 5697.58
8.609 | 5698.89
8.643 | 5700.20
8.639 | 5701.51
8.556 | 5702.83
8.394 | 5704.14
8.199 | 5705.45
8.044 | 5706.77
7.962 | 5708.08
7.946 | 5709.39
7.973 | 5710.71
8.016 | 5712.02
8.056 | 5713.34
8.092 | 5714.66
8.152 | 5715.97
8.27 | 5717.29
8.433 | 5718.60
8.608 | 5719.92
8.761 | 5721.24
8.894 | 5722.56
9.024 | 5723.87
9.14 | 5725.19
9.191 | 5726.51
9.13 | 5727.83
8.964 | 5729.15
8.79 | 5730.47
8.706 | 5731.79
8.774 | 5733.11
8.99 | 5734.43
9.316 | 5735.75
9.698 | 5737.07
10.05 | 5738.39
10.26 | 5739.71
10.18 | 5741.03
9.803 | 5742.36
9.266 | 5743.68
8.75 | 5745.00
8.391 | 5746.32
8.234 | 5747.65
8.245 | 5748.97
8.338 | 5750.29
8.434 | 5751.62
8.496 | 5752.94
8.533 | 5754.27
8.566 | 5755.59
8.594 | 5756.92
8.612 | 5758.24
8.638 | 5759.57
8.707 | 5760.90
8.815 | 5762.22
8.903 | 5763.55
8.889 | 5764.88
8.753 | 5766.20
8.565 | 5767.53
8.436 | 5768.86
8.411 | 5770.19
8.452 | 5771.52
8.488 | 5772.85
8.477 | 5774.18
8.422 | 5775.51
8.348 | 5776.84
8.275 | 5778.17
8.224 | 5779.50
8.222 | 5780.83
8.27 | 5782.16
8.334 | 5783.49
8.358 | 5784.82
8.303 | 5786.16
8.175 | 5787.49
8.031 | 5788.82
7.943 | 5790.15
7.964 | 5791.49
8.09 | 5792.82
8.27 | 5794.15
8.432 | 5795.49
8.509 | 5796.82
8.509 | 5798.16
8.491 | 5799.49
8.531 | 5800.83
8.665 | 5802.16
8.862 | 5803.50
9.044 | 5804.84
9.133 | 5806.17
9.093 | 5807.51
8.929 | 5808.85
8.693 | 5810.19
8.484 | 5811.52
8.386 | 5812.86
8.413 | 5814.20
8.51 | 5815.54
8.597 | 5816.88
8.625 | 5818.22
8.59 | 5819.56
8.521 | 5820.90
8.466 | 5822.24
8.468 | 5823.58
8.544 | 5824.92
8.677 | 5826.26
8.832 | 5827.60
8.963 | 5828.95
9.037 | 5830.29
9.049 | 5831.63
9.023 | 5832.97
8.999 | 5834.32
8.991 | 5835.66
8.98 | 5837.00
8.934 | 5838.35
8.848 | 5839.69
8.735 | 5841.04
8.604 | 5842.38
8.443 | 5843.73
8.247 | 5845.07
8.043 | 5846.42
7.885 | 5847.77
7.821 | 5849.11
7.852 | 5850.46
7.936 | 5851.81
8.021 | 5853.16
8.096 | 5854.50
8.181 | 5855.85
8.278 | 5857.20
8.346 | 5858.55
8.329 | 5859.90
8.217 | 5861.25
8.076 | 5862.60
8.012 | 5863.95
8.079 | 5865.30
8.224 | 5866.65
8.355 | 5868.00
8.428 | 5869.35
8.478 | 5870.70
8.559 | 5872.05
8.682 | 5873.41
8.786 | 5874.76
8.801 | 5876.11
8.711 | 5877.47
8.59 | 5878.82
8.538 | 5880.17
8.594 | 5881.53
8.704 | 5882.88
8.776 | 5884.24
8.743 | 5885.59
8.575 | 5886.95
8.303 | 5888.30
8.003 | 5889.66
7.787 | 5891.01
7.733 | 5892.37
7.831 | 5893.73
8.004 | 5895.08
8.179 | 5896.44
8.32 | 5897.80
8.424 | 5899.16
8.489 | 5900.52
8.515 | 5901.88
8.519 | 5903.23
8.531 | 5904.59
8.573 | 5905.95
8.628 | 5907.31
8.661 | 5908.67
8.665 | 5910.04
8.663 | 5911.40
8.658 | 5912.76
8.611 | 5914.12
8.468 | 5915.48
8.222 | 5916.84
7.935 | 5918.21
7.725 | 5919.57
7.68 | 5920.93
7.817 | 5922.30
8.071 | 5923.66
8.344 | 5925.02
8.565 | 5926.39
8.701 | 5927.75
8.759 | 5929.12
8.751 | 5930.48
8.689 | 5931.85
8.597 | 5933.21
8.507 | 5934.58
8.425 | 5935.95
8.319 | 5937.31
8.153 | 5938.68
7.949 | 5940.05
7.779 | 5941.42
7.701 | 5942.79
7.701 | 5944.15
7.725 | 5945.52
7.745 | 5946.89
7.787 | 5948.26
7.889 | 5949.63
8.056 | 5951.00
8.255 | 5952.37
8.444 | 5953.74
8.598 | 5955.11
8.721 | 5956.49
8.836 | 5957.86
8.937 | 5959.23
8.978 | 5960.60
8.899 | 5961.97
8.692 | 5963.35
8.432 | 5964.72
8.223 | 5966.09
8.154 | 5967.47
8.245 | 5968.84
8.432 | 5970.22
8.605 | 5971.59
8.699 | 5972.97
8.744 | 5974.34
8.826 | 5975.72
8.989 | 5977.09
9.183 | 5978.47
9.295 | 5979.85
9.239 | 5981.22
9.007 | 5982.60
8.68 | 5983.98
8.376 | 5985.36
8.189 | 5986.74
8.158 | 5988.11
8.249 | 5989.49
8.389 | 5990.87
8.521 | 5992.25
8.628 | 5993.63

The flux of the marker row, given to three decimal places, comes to 8.428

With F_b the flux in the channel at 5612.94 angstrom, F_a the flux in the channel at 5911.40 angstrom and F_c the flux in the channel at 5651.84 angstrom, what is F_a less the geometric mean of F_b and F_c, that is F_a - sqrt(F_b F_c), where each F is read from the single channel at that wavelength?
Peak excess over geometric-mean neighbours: -0.19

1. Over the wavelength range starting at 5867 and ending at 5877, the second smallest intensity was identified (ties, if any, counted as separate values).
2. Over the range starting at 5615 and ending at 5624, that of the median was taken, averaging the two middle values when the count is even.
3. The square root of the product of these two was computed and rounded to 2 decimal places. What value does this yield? 8.16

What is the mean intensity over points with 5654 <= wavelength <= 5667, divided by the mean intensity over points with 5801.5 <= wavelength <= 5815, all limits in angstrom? 0.96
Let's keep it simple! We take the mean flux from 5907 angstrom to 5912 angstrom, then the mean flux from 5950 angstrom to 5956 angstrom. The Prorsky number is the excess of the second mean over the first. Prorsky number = -0.32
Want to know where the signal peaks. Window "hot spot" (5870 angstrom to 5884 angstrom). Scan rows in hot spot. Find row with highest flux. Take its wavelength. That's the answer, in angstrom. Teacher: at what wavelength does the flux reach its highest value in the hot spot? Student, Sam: 5876.11 angstrom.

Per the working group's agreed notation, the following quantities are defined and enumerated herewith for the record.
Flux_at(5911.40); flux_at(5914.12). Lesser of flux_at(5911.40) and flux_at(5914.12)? 8.61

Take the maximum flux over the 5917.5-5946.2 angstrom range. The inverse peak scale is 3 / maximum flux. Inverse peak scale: 0.343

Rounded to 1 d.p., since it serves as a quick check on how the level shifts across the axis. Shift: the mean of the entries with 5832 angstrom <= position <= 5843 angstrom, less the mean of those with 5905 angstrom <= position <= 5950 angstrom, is 0.6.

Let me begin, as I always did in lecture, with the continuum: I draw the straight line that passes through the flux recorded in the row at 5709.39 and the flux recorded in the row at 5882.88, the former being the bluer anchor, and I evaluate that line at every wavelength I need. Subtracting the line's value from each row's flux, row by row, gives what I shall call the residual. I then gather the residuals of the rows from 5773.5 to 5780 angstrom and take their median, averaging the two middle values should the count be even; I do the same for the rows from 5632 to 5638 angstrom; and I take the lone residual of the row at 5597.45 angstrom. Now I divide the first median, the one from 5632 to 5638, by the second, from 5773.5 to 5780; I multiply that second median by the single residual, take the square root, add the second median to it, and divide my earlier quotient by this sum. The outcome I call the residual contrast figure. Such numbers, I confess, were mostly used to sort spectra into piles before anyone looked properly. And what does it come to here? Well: 18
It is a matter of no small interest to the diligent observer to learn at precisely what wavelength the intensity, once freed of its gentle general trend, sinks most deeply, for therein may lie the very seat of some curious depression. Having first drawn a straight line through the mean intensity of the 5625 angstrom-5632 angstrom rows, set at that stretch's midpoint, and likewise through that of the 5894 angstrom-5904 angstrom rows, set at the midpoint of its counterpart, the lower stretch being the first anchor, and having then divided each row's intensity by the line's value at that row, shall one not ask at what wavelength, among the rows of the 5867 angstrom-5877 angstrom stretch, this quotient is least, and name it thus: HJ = 5868.00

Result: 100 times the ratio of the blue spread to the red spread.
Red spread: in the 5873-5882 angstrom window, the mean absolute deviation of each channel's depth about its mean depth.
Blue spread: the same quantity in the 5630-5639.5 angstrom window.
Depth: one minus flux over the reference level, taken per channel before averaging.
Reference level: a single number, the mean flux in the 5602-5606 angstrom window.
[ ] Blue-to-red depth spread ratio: 162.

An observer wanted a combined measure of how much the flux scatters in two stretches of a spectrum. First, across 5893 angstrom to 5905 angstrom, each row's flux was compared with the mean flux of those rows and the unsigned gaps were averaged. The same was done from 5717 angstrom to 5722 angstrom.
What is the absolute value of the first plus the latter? 0.37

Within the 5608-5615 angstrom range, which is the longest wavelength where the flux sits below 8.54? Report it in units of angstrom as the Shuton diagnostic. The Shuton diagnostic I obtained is 5614.23 angstrom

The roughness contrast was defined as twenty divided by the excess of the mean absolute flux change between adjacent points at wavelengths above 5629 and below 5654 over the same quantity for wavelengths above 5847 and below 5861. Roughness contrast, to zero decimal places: 632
